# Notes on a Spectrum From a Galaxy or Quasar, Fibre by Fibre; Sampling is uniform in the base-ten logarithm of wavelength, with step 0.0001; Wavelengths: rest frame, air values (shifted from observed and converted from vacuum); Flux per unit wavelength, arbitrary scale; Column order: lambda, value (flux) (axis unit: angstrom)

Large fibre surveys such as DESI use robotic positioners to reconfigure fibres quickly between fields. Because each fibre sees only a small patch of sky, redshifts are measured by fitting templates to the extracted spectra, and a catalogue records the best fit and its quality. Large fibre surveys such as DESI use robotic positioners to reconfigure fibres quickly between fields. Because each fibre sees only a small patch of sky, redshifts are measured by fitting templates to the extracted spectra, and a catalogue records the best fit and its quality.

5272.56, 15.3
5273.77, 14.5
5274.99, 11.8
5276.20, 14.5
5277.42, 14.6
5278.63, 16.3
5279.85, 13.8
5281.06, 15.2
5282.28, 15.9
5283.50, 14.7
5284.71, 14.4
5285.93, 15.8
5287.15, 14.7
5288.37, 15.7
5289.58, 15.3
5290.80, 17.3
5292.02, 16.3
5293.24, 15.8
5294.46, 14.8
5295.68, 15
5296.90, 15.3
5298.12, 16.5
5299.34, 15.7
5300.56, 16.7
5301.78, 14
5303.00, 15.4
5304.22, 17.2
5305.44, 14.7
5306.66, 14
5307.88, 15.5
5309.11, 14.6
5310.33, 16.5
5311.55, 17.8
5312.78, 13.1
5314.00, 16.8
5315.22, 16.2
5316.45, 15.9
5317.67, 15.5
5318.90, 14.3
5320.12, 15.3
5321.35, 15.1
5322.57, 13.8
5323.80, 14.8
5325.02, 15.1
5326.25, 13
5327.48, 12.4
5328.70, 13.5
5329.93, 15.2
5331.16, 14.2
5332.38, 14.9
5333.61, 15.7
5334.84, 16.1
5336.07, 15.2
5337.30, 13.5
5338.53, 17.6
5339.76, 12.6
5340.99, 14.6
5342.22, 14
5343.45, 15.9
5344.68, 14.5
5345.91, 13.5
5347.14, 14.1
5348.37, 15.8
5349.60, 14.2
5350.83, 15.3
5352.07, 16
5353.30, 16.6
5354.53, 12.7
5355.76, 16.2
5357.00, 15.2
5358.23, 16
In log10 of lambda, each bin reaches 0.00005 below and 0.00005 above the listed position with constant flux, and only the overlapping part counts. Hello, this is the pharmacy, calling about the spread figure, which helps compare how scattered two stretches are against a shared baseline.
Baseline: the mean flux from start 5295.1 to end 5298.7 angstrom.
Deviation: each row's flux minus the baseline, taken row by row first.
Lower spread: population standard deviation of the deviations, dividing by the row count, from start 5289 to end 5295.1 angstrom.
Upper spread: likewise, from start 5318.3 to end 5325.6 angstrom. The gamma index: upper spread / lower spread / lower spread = 0.71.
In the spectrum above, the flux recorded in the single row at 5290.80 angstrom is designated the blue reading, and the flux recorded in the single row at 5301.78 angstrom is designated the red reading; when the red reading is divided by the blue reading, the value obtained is 0.81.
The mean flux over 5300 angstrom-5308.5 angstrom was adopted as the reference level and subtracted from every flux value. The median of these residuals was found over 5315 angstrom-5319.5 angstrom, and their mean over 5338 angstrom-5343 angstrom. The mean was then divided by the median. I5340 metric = -1.9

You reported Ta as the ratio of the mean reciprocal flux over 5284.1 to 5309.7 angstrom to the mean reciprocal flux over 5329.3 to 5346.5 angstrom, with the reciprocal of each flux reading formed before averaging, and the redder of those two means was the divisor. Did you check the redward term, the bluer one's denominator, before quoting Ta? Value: 0.96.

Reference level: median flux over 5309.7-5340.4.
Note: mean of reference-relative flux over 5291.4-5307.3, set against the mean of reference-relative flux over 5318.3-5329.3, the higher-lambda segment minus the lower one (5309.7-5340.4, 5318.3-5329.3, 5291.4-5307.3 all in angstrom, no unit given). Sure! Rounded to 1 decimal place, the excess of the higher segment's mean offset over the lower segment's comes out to -1.3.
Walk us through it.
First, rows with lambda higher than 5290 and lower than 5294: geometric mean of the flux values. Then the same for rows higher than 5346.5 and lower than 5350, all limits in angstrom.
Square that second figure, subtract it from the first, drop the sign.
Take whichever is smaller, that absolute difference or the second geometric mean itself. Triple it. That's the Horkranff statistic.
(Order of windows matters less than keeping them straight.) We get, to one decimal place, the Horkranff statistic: 44.0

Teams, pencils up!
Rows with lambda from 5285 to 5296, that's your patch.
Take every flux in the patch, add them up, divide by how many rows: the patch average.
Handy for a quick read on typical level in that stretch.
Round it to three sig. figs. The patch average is 15.6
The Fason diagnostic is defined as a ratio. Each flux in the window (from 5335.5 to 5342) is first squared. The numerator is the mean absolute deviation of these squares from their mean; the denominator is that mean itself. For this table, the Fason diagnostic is 0.19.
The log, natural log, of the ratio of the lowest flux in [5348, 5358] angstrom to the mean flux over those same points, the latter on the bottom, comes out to -0.18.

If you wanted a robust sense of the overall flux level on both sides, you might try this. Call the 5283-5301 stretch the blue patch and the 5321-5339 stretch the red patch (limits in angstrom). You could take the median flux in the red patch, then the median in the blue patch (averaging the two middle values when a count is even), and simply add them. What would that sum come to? 30.6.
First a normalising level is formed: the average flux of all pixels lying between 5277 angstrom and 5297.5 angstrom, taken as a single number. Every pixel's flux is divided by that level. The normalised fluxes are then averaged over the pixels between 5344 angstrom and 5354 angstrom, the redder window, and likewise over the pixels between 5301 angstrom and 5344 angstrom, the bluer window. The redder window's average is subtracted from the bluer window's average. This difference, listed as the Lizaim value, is 0.00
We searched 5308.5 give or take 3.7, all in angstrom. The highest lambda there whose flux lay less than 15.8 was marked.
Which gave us 5309.11 angstrom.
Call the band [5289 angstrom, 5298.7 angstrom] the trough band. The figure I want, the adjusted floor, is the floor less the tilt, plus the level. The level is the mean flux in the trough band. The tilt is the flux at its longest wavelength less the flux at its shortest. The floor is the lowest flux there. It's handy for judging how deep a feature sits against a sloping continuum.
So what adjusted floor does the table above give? 29.4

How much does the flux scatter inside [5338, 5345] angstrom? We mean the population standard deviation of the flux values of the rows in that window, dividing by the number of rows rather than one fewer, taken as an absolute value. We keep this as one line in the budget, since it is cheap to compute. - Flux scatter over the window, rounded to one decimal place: 1.6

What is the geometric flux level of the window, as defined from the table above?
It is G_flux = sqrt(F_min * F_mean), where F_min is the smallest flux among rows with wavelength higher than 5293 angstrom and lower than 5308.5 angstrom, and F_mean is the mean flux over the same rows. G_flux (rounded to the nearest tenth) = 14.7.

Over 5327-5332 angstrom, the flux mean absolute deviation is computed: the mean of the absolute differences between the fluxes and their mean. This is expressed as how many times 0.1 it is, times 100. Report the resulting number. 875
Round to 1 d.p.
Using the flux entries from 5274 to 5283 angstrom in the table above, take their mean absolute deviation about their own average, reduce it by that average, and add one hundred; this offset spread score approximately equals 86.5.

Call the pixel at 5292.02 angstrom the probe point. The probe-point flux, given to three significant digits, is 16.3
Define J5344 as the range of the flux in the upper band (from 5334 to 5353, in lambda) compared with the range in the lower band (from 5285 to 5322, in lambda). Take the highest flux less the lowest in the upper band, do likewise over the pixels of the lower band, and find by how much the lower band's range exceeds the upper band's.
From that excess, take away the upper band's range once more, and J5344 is -5.3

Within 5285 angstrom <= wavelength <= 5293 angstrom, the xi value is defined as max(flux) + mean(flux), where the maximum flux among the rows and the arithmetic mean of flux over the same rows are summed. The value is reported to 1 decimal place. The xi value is 33.1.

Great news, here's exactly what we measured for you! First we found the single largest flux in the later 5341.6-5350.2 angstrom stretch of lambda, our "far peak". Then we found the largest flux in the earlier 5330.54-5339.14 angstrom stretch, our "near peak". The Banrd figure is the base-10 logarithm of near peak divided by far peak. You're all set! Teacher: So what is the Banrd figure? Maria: 0.044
